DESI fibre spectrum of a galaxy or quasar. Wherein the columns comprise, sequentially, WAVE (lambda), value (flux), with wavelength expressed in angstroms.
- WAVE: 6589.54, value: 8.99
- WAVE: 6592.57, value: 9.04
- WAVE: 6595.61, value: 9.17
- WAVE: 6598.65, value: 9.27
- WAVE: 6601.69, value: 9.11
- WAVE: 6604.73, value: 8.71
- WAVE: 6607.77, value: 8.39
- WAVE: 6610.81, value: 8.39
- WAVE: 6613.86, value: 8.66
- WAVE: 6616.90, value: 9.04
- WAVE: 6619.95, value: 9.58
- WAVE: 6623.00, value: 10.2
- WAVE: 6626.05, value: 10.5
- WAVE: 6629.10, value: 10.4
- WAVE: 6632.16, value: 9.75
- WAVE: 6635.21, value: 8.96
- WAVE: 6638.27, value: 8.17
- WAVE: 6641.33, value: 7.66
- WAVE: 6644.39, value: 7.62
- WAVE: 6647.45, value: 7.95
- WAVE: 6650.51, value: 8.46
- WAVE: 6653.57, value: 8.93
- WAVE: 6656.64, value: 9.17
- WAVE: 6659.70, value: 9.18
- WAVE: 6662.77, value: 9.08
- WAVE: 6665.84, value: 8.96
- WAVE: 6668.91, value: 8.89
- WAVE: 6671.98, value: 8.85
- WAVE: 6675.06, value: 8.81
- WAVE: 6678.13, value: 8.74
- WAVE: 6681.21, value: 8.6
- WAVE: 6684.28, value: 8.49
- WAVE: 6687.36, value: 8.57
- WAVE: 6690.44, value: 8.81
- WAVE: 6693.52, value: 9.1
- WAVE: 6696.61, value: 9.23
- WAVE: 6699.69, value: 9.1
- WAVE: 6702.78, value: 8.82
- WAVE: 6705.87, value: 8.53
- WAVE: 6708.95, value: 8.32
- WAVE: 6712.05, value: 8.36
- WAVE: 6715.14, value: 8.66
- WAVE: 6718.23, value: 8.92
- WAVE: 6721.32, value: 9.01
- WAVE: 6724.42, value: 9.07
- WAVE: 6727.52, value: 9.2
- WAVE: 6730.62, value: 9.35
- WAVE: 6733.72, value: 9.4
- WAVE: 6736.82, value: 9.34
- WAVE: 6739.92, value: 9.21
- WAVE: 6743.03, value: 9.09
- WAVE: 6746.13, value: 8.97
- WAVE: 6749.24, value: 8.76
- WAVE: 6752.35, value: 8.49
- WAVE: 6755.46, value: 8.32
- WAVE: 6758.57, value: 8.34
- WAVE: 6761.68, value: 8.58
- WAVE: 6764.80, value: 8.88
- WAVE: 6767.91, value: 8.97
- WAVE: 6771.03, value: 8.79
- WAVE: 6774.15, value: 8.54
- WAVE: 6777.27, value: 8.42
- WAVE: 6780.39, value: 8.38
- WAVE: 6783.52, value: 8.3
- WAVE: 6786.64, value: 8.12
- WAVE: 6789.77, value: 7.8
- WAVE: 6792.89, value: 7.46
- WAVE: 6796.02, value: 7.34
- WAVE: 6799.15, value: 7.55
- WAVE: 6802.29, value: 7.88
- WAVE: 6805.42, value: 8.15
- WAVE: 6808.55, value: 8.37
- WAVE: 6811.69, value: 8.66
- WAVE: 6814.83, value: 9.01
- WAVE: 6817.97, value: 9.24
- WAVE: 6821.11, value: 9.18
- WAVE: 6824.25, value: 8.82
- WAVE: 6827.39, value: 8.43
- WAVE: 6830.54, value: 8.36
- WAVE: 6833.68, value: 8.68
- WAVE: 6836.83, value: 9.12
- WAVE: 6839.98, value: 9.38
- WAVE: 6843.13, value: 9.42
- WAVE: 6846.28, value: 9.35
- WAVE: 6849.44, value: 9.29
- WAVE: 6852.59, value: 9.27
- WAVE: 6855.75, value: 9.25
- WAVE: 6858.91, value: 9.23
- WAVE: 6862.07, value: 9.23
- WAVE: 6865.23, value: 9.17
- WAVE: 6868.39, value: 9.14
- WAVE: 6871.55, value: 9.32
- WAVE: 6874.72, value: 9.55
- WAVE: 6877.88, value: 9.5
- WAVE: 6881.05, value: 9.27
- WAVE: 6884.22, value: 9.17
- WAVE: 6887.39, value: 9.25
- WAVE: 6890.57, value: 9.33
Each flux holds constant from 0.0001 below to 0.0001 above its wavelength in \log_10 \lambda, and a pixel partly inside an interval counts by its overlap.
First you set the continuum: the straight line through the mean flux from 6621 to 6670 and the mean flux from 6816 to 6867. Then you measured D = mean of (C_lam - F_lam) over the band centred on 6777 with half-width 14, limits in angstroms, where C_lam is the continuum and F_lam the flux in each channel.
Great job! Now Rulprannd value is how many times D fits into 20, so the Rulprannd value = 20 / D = 34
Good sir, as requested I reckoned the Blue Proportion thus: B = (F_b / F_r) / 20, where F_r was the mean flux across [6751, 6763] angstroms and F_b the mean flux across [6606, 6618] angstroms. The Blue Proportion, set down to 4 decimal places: 0.0511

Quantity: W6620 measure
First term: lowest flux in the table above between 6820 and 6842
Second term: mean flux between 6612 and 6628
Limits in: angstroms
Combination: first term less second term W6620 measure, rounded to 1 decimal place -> -1.2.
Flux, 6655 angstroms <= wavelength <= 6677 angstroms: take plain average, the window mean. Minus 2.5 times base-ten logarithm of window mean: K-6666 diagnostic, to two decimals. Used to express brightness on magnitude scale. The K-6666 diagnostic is -2.38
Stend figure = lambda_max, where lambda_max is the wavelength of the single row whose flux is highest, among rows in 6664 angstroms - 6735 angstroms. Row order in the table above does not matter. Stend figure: 6733.72 angstroms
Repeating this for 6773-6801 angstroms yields 6774.15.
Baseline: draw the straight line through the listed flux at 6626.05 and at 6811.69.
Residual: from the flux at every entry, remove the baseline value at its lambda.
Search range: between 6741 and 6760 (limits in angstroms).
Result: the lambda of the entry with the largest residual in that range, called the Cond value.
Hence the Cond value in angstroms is 6743.03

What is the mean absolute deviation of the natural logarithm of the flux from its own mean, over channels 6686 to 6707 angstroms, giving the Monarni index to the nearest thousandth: 0.025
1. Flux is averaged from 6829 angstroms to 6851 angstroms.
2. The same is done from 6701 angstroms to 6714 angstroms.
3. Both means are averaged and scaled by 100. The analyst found 880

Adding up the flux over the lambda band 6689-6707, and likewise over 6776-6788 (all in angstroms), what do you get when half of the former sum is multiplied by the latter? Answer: 890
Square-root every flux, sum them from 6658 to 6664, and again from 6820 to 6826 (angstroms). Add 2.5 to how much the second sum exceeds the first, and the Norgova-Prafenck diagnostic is 2.5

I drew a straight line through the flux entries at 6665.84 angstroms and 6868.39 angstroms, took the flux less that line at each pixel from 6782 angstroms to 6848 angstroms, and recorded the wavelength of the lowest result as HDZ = 6796.02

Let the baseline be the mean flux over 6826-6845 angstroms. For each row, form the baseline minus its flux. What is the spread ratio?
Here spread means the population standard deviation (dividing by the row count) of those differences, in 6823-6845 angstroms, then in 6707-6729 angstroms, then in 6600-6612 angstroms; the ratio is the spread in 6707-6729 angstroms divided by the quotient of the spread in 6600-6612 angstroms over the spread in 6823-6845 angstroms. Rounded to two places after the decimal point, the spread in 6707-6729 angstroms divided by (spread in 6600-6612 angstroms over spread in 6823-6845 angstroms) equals 0.44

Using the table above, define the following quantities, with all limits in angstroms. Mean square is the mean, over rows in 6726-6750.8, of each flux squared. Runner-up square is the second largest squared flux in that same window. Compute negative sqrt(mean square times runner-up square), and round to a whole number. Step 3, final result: -86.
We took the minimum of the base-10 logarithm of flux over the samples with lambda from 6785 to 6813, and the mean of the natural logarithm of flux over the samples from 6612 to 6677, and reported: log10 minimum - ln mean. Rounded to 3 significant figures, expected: -1.33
